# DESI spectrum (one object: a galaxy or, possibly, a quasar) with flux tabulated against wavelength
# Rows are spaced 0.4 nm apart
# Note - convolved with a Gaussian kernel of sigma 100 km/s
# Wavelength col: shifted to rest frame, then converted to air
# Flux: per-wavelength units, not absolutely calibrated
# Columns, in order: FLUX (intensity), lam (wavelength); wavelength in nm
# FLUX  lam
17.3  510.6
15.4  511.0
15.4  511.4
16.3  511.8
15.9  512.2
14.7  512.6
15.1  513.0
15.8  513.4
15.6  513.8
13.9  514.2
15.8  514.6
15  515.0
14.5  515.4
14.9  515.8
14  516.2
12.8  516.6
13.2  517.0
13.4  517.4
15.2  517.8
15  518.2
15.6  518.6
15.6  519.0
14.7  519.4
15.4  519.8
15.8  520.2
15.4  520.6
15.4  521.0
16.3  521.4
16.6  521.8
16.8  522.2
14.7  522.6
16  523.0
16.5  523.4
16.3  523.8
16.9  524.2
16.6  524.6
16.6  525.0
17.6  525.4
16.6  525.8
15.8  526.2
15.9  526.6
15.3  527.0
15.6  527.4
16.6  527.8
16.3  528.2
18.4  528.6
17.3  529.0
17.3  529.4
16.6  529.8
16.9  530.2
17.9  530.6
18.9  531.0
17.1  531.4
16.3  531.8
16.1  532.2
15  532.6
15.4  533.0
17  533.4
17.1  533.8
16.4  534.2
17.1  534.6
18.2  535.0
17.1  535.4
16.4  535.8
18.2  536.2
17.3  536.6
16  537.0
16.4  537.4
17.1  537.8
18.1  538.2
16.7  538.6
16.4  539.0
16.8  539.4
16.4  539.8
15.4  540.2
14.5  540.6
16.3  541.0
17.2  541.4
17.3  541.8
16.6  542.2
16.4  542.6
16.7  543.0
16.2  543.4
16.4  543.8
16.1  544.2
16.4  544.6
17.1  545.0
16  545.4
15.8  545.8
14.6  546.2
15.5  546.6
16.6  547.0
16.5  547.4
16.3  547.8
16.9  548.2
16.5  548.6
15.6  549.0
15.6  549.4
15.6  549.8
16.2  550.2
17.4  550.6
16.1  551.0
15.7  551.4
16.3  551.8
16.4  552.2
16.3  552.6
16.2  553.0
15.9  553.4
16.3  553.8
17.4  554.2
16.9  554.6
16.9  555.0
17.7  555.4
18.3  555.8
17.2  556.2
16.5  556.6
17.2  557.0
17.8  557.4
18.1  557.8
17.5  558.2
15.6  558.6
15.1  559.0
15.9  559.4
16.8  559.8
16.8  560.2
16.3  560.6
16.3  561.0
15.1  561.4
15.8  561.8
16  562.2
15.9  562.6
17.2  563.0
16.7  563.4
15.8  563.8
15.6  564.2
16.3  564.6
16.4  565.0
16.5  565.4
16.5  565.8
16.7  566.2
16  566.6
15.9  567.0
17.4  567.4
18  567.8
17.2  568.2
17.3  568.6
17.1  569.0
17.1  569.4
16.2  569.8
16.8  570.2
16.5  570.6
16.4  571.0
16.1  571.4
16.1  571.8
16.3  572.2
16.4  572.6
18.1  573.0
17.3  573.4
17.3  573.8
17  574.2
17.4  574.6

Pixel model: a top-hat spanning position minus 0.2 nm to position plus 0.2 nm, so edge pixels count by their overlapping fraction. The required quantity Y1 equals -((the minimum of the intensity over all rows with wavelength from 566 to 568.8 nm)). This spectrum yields -15.9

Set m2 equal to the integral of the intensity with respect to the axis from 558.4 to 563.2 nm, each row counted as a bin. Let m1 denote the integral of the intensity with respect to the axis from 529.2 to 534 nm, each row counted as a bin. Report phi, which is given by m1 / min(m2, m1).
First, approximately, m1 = 80.6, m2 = 77.1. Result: 1.05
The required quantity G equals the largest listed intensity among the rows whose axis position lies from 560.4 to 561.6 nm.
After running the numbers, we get 16.3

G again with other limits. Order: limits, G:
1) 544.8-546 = 17.1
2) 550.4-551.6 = 17.4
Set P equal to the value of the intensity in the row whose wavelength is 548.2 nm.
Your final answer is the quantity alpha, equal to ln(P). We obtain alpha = 2.83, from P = 16.9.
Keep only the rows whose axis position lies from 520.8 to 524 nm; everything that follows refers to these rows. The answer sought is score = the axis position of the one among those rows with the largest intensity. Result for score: 522.2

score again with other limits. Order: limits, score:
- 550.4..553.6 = 550.6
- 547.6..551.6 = 550.6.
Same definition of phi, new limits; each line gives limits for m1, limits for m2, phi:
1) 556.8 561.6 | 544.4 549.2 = 1.02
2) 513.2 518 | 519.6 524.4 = 1.00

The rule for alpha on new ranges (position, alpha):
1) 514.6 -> 2.76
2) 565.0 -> 2.80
